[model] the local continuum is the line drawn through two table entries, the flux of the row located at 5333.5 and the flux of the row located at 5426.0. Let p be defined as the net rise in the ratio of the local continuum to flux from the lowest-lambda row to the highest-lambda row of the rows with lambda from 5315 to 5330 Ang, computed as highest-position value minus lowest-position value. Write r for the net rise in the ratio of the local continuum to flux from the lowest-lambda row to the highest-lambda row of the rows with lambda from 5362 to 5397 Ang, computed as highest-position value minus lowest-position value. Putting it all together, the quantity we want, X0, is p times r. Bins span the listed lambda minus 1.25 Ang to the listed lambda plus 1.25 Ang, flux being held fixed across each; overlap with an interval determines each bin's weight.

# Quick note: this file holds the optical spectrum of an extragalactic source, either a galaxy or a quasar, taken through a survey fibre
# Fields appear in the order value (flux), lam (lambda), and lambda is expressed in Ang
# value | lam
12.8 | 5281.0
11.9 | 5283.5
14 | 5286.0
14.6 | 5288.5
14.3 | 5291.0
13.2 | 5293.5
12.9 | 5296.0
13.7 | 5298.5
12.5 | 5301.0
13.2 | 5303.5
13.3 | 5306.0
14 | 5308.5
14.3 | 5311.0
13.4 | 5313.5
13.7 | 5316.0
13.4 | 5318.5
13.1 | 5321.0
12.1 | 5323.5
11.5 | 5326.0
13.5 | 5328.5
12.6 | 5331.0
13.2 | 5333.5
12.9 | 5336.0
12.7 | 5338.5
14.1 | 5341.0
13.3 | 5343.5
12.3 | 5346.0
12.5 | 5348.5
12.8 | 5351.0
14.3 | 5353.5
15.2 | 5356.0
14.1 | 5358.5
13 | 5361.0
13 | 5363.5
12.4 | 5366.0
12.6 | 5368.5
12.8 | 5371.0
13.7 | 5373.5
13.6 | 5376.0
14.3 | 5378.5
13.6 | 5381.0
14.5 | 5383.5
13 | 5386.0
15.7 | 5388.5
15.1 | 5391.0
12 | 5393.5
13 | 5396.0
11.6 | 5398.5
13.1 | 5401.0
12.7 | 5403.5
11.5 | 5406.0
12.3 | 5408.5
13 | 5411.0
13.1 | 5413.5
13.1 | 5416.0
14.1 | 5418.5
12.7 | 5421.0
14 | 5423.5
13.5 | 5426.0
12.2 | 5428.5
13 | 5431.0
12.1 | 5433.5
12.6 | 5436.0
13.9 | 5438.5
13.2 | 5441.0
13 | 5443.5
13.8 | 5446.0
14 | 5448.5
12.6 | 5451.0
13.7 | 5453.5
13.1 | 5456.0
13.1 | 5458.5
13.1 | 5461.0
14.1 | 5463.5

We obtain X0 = 0.0001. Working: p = 0.02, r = 0.008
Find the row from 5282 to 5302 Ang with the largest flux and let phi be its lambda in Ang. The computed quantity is 5288.5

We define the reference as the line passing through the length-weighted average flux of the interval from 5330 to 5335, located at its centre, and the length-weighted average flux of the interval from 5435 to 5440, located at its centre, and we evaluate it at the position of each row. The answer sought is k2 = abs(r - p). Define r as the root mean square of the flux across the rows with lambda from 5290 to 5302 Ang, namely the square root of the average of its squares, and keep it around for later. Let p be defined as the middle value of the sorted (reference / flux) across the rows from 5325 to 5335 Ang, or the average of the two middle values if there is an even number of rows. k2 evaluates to 12.3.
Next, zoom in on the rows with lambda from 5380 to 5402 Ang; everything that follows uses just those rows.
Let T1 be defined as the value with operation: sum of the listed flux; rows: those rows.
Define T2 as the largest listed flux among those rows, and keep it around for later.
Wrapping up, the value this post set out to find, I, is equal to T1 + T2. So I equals 137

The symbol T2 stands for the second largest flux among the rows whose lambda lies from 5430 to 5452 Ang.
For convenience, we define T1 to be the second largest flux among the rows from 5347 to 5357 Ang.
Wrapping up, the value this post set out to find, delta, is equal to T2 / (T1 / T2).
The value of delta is 13.5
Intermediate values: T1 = 14.3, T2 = 13.9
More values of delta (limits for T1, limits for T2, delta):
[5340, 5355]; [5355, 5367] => 14.1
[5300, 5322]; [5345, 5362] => 14.6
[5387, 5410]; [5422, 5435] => 12.1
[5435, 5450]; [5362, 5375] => 12.2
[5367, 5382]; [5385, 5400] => 16.6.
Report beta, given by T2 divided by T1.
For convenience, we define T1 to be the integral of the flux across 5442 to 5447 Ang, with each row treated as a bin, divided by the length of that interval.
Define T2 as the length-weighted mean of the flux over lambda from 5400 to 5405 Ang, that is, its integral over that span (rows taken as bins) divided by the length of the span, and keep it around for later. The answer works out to 0.96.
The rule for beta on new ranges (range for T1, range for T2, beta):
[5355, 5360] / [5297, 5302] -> 0.90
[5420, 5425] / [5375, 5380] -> 1.04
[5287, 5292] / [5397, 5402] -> 0.86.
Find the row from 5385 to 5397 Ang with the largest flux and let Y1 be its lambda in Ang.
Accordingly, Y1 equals 5388.5 Ang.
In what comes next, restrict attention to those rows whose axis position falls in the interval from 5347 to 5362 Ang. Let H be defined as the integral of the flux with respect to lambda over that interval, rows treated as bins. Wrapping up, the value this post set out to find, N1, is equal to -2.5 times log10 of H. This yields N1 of -5.78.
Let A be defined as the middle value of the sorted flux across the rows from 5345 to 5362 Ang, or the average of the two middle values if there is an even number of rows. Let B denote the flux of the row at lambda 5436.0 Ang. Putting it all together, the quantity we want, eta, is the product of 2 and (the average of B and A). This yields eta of 25.6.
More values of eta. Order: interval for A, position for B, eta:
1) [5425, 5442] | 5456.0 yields 26.1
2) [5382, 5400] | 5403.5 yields 25.7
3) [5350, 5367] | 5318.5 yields 26.4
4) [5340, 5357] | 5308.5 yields 27.3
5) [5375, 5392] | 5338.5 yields 27.0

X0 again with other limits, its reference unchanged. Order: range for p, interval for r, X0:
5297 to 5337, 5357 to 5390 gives -0.0062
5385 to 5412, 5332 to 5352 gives 0.0002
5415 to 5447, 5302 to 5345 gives -0.0001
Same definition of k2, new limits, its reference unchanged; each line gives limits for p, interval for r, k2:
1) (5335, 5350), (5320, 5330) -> 11.6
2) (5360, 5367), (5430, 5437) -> 11.6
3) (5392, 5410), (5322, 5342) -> 11.8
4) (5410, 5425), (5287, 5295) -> 13.0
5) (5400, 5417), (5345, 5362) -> 12.5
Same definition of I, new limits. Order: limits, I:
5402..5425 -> 131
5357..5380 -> 134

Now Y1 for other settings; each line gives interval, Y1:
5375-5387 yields 5383.5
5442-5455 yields 5448.5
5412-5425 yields 5418.5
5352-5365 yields 5356.0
